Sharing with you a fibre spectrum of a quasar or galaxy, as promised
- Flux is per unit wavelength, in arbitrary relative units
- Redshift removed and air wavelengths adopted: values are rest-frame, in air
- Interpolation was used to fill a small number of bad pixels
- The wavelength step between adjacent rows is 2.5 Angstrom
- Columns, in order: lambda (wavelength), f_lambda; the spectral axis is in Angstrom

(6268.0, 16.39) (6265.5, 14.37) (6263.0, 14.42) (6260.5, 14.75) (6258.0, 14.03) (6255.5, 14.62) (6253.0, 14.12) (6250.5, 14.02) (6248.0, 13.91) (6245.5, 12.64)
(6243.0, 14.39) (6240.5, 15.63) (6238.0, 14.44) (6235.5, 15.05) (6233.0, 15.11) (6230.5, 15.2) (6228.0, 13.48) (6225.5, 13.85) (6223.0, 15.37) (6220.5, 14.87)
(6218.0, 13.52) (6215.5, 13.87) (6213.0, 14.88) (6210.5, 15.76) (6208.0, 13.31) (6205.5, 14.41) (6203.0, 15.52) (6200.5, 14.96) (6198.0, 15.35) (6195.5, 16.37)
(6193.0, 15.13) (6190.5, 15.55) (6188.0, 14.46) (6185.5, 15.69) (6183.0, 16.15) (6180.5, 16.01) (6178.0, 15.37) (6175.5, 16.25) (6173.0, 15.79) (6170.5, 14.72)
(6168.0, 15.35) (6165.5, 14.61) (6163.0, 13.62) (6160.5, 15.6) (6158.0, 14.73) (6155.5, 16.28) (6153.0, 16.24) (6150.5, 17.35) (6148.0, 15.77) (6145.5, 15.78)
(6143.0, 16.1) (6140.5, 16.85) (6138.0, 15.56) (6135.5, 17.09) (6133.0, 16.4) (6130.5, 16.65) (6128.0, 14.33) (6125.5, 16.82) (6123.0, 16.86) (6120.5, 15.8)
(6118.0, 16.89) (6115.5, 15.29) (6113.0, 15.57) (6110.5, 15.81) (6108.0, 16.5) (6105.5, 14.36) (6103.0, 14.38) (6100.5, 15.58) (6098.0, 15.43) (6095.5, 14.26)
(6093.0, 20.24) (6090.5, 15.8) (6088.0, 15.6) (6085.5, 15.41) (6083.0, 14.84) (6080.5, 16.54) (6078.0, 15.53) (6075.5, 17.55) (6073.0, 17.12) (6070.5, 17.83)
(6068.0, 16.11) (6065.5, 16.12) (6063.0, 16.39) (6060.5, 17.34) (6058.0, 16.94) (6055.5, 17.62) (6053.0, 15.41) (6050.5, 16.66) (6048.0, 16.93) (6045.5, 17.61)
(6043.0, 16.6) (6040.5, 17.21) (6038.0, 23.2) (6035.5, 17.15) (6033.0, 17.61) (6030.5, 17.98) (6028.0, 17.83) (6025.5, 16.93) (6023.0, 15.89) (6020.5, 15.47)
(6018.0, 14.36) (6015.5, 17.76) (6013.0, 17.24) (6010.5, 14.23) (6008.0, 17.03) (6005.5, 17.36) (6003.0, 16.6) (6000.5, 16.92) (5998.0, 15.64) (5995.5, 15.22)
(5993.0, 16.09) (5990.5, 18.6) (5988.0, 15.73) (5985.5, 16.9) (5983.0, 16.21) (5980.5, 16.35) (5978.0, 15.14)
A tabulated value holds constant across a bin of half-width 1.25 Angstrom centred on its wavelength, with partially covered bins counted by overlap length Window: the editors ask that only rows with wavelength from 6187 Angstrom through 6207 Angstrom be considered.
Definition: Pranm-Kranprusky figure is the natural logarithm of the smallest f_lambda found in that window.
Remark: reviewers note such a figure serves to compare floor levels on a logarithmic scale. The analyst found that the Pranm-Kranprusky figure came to 2.67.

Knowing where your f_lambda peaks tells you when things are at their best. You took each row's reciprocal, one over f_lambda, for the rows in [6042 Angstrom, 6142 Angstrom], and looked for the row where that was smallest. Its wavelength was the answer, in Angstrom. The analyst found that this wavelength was 6093.0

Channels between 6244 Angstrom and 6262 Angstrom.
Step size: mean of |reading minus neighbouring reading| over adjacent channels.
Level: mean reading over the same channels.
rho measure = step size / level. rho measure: 0.039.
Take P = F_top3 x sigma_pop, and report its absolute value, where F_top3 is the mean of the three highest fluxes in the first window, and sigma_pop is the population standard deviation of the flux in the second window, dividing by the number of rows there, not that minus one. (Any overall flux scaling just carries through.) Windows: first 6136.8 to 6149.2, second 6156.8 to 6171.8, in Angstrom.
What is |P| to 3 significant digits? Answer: 10.2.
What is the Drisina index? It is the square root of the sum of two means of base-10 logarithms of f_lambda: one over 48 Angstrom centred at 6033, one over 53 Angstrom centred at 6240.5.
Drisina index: 1.54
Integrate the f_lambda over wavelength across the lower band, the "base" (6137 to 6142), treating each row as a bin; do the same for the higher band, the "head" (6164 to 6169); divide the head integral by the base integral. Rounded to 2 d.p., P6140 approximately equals 0.92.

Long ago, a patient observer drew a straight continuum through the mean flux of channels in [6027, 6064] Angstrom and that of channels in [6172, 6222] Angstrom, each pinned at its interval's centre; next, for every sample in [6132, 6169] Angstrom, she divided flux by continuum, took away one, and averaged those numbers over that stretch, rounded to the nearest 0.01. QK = 0.00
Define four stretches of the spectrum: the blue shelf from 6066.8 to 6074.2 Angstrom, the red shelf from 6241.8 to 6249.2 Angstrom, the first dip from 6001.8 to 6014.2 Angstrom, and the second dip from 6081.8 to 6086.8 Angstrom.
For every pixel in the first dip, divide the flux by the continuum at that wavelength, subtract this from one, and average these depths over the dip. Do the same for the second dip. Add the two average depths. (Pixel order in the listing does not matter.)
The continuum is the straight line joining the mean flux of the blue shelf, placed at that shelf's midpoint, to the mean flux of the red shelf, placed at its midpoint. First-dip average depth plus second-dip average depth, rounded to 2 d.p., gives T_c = 0.19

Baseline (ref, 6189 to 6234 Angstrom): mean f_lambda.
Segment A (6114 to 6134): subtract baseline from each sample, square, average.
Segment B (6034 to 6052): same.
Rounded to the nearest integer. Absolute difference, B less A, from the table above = 12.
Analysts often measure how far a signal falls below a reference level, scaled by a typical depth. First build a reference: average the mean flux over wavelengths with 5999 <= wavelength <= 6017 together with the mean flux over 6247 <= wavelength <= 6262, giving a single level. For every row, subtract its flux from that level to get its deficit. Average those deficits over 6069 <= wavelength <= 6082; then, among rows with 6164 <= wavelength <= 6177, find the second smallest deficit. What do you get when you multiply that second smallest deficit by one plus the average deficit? 0.1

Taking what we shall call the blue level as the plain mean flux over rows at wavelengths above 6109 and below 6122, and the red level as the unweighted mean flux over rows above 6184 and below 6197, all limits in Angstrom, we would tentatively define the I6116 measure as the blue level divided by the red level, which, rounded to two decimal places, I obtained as 1.03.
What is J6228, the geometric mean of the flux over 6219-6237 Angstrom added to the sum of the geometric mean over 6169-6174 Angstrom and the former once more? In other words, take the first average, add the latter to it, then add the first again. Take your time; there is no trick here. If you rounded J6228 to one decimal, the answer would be 44.6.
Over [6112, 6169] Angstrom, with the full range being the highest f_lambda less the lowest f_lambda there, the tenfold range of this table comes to 37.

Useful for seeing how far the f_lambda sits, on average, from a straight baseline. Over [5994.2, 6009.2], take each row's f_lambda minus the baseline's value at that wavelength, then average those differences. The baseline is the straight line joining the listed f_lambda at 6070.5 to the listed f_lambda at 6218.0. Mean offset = -3.4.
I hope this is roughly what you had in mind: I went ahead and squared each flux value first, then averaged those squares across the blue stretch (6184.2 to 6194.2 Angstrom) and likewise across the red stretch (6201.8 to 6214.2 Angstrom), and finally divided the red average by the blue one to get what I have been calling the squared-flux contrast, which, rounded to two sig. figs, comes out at 0.95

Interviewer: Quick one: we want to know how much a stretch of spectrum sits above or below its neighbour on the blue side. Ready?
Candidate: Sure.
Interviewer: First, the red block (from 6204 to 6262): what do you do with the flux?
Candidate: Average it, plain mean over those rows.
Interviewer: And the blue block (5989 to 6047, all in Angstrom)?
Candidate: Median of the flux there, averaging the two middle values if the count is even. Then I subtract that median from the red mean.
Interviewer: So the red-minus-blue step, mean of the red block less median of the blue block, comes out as -2.6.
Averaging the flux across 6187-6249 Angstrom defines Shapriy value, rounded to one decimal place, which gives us 14.7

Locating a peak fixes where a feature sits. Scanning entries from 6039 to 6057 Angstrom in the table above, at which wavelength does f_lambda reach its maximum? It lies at 6055.5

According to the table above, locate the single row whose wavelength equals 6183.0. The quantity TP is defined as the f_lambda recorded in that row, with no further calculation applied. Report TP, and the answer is 16.15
